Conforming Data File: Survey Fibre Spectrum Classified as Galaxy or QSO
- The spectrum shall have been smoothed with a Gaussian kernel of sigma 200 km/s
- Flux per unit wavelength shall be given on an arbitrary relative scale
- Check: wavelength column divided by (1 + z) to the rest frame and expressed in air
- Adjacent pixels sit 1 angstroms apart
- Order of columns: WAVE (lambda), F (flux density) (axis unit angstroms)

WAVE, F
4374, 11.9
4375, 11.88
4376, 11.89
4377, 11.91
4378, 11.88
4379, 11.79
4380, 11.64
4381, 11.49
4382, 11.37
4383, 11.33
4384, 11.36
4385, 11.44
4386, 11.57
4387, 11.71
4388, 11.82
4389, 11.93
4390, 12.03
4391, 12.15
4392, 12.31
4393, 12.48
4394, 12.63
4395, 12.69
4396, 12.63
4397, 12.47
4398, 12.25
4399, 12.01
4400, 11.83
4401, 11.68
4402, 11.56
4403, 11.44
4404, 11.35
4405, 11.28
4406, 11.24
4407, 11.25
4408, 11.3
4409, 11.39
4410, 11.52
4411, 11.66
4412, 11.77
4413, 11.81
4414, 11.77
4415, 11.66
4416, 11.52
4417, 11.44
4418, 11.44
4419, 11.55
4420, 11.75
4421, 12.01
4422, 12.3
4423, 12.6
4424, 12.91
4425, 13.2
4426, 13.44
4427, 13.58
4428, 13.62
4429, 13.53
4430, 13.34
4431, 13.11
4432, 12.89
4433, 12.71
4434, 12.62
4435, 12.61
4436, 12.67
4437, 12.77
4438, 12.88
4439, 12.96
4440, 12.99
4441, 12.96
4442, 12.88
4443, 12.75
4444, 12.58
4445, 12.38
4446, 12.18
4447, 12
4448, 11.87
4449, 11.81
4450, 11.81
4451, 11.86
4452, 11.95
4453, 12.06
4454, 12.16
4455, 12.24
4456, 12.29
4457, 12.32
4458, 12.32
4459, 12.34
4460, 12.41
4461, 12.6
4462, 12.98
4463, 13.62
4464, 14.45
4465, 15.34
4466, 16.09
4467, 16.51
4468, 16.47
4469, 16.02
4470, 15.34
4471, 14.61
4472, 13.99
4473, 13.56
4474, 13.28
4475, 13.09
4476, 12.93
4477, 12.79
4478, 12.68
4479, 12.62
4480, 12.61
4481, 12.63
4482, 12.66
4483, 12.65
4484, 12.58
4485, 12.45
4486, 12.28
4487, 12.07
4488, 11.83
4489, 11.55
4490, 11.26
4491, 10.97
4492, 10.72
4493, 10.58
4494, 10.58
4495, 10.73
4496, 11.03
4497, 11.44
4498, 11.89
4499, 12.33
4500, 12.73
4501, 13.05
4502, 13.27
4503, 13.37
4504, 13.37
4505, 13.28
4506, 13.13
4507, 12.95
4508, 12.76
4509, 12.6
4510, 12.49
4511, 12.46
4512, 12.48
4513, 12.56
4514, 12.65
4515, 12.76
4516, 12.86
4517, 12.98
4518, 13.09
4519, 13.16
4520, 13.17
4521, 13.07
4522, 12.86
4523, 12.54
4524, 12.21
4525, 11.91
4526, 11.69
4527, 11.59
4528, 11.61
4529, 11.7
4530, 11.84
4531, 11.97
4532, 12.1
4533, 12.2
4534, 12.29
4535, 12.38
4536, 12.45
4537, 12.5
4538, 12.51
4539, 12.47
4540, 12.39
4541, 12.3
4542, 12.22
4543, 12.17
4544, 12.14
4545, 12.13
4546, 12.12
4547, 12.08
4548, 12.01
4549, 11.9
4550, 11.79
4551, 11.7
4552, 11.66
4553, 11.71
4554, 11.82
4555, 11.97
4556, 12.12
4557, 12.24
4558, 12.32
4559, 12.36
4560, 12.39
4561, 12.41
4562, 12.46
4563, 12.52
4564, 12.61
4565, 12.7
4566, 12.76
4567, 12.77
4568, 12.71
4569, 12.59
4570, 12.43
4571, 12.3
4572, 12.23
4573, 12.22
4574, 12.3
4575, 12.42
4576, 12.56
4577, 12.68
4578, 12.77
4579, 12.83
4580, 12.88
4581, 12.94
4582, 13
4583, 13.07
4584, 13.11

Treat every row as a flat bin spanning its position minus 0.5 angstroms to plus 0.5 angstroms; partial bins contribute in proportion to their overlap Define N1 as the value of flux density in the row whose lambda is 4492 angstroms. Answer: 10.72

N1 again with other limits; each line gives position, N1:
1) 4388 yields 11.82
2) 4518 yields 13.09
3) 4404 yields 11.35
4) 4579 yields 12.83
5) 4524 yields 12.21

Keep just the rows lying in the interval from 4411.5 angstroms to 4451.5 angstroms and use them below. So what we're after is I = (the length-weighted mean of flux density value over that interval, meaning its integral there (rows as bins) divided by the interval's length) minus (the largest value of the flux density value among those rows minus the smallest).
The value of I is 10.3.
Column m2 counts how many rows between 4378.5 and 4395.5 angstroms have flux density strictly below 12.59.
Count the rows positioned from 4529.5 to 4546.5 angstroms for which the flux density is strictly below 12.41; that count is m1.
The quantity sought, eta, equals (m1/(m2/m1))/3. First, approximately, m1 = 13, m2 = 15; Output 3.8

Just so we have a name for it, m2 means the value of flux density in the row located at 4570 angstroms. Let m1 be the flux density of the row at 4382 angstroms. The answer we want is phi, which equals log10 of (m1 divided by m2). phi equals -0.04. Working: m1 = 11.37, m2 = 12.43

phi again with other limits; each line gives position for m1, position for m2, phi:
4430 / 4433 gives 0.02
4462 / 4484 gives 0.01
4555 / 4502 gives -0.04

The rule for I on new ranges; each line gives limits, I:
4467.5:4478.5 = 10.3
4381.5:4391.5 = 10.9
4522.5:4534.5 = 11.0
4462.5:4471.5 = 12.5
